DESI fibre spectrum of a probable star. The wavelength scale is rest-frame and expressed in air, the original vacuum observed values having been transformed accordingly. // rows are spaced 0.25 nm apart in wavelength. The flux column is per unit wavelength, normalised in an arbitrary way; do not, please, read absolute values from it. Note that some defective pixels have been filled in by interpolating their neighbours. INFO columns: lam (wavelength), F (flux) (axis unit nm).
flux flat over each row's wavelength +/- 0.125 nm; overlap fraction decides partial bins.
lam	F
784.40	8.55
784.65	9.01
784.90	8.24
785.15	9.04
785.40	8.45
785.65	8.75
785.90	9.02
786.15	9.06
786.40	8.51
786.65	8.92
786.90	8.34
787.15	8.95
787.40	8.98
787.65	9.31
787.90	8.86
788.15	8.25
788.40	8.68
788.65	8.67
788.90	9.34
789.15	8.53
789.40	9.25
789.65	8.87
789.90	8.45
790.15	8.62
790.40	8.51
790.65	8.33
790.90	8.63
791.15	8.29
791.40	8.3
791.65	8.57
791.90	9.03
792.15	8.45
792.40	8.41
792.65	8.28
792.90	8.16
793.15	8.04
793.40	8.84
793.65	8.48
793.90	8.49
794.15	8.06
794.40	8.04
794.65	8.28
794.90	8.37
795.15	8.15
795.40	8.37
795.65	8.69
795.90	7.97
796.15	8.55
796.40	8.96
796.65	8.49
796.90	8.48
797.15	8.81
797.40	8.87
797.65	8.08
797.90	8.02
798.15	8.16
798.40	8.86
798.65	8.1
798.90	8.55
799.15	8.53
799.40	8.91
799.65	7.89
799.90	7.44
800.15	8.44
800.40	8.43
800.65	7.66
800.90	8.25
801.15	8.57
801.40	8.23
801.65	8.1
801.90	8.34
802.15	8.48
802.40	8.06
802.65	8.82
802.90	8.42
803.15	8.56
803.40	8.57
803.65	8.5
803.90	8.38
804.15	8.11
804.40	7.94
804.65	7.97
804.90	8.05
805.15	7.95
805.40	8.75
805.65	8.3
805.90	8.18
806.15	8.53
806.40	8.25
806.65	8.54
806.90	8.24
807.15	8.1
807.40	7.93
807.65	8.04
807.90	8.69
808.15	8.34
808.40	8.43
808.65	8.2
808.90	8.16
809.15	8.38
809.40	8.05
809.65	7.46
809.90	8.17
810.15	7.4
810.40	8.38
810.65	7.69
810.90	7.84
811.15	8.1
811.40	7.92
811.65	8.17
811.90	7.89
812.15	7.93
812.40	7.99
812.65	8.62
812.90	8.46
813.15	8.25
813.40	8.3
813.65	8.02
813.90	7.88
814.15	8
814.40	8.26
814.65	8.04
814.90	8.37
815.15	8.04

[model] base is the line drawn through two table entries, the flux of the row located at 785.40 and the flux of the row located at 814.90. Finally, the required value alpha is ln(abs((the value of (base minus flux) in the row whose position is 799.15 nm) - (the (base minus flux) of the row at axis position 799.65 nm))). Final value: -0.4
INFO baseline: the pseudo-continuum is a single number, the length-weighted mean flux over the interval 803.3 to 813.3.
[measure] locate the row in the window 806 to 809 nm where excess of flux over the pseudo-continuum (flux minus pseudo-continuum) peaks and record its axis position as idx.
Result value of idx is 807.90 nm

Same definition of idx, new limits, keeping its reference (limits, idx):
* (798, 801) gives 799.40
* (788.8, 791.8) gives 788.90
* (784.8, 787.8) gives 787.65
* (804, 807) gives 805.40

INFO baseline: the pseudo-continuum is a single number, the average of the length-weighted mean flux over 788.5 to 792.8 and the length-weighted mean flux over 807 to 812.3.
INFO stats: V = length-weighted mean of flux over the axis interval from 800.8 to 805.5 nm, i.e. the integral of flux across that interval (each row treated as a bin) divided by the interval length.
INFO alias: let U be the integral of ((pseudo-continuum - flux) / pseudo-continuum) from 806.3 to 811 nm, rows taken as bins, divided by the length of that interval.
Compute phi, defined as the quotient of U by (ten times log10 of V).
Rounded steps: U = 0.03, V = 8.32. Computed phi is 0.003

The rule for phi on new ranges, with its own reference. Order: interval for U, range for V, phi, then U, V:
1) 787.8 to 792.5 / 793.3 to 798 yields -0.004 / -0.04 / 8.42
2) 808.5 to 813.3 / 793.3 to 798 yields 0.004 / 0.03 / 8.42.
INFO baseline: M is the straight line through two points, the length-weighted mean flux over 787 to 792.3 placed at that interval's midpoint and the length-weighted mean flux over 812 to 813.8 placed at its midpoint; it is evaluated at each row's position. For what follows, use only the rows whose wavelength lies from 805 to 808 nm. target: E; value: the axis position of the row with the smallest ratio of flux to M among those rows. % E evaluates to 805.15 nm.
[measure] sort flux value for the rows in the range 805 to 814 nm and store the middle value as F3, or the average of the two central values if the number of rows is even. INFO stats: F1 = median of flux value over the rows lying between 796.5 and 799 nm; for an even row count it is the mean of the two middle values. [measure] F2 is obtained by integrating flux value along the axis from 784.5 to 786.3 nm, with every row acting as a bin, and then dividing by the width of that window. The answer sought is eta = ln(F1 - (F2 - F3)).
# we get 2.063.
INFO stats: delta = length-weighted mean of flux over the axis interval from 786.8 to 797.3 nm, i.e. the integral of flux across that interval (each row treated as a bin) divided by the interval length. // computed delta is 8.55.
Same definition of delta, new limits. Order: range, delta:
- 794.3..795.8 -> 8.32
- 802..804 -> 8.47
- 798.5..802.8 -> 8.29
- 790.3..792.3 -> 8.51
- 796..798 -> 8.53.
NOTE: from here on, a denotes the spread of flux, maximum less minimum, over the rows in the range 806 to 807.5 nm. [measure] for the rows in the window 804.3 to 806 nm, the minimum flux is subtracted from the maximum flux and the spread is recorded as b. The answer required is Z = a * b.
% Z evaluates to 0.49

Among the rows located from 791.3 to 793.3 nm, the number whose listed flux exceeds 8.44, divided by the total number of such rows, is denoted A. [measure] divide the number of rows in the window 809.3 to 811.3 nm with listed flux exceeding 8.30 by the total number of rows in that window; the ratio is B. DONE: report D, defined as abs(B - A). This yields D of 0.25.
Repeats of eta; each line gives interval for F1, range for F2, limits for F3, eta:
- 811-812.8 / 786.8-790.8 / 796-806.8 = 2.036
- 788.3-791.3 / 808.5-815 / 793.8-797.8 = 2.195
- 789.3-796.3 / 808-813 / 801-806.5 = 2.160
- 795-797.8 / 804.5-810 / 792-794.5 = 2.154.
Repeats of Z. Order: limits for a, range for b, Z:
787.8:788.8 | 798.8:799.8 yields 0.62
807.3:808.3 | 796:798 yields 0.71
